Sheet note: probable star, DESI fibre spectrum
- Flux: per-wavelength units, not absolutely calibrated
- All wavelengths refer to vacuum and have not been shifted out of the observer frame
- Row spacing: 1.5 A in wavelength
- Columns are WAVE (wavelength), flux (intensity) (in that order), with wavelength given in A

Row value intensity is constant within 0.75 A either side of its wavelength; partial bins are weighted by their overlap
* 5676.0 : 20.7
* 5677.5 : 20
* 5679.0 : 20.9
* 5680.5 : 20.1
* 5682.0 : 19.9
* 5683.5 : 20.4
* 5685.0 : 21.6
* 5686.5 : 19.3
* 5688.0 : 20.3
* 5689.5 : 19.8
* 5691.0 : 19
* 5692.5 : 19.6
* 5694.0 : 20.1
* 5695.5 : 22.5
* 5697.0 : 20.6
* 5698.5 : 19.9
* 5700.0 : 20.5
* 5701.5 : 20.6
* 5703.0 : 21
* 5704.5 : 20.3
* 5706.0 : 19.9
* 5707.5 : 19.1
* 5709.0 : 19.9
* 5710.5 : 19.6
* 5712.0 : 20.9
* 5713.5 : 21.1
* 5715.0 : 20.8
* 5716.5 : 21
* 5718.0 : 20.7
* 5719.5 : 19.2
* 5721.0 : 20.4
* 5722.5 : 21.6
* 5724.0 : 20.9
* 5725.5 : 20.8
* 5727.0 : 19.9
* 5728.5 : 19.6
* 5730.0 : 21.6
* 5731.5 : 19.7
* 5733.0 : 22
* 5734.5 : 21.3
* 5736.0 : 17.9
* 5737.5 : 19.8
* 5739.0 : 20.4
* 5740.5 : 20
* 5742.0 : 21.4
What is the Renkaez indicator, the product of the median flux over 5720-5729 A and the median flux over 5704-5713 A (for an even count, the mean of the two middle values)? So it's 410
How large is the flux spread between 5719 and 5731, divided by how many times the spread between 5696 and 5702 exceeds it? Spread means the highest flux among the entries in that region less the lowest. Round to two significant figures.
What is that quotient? 8.2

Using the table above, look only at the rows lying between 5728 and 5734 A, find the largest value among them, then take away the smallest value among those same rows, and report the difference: 2.4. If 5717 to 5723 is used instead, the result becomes 2.4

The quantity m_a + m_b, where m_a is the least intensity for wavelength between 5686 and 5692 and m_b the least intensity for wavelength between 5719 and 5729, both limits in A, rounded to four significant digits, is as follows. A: 38.20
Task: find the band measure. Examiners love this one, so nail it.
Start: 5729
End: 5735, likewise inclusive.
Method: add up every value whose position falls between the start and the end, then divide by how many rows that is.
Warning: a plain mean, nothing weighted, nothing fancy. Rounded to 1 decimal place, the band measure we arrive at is 21.1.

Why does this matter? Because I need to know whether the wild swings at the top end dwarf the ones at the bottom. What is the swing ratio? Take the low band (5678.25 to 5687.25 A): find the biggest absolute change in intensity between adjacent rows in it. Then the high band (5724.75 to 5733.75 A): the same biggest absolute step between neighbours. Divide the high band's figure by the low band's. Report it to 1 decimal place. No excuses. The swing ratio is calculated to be 1.0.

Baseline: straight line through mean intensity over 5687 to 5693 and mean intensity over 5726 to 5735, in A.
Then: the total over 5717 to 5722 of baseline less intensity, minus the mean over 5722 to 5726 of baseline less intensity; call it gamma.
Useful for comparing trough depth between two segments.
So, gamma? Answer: 1.5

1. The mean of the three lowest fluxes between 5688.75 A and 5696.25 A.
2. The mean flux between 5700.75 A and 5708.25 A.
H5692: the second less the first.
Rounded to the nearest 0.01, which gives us 0.71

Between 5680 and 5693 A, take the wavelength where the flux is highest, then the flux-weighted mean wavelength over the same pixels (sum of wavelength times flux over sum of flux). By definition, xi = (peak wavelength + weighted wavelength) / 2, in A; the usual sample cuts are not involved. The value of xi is 5685.7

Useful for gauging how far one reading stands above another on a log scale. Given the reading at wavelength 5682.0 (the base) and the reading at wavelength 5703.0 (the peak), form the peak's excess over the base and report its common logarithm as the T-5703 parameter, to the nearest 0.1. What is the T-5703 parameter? 0.0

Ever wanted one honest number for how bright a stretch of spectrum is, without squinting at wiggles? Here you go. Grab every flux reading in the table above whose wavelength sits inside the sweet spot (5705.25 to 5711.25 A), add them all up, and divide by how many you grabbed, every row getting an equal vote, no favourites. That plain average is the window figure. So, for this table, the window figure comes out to 19.6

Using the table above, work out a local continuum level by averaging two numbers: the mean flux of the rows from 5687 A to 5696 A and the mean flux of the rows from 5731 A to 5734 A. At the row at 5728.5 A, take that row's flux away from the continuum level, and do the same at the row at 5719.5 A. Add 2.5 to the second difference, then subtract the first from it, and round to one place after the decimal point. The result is 2.9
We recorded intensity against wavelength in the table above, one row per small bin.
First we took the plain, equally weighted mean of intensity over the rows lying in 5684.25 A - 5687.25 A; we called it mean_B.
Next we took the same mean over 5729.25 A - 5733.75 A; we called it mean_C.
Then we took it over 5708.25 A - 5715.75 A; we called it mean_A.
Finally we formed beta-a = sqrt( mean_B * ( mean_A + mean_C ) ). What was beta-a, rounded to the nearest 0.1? 29.2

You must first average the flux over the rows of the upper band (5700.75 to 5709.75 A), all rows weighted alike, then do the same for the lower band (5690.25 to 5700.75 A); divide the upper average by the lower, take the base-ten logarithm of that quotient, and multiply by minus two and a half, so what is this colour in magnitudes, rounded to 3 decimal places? 0.010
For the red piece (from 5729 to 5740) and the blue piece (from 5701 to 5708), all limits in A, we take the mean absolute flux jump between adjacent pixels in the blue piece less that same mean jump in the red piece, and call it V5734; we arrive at -1.2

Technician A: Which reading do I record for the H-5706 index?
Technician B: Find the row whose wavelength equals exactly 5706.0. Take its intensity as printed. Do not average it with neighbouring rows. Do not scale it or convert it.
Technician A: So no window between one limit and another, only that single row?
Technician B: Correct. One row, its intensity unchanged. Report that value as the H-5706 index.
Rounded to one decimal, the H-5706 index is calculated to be 19.9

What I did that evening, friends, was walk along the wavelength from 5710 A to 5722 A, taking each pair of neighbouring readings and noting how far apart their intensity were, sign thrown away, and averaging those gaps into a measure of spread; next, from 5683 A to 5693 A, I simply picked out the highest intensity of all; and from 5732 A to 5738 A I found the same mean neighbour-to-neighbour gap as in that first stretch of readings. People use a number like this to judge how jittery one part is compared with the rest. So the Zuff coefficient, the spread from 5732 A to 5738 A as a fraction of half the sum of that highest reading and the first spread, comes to 0.18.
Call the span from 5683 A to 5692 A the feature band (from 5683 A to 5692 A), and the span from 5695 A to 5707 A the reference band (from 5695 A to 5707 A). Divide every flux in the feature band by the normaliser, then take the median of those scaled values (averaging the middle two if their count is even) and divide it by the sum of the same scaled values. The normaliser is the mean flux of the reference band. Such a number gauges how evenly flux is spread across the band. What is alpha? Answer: 0.167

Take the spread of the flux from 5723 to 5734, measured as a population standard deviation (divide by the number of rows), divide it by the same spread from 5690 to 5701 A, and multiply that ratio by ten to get 8.6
